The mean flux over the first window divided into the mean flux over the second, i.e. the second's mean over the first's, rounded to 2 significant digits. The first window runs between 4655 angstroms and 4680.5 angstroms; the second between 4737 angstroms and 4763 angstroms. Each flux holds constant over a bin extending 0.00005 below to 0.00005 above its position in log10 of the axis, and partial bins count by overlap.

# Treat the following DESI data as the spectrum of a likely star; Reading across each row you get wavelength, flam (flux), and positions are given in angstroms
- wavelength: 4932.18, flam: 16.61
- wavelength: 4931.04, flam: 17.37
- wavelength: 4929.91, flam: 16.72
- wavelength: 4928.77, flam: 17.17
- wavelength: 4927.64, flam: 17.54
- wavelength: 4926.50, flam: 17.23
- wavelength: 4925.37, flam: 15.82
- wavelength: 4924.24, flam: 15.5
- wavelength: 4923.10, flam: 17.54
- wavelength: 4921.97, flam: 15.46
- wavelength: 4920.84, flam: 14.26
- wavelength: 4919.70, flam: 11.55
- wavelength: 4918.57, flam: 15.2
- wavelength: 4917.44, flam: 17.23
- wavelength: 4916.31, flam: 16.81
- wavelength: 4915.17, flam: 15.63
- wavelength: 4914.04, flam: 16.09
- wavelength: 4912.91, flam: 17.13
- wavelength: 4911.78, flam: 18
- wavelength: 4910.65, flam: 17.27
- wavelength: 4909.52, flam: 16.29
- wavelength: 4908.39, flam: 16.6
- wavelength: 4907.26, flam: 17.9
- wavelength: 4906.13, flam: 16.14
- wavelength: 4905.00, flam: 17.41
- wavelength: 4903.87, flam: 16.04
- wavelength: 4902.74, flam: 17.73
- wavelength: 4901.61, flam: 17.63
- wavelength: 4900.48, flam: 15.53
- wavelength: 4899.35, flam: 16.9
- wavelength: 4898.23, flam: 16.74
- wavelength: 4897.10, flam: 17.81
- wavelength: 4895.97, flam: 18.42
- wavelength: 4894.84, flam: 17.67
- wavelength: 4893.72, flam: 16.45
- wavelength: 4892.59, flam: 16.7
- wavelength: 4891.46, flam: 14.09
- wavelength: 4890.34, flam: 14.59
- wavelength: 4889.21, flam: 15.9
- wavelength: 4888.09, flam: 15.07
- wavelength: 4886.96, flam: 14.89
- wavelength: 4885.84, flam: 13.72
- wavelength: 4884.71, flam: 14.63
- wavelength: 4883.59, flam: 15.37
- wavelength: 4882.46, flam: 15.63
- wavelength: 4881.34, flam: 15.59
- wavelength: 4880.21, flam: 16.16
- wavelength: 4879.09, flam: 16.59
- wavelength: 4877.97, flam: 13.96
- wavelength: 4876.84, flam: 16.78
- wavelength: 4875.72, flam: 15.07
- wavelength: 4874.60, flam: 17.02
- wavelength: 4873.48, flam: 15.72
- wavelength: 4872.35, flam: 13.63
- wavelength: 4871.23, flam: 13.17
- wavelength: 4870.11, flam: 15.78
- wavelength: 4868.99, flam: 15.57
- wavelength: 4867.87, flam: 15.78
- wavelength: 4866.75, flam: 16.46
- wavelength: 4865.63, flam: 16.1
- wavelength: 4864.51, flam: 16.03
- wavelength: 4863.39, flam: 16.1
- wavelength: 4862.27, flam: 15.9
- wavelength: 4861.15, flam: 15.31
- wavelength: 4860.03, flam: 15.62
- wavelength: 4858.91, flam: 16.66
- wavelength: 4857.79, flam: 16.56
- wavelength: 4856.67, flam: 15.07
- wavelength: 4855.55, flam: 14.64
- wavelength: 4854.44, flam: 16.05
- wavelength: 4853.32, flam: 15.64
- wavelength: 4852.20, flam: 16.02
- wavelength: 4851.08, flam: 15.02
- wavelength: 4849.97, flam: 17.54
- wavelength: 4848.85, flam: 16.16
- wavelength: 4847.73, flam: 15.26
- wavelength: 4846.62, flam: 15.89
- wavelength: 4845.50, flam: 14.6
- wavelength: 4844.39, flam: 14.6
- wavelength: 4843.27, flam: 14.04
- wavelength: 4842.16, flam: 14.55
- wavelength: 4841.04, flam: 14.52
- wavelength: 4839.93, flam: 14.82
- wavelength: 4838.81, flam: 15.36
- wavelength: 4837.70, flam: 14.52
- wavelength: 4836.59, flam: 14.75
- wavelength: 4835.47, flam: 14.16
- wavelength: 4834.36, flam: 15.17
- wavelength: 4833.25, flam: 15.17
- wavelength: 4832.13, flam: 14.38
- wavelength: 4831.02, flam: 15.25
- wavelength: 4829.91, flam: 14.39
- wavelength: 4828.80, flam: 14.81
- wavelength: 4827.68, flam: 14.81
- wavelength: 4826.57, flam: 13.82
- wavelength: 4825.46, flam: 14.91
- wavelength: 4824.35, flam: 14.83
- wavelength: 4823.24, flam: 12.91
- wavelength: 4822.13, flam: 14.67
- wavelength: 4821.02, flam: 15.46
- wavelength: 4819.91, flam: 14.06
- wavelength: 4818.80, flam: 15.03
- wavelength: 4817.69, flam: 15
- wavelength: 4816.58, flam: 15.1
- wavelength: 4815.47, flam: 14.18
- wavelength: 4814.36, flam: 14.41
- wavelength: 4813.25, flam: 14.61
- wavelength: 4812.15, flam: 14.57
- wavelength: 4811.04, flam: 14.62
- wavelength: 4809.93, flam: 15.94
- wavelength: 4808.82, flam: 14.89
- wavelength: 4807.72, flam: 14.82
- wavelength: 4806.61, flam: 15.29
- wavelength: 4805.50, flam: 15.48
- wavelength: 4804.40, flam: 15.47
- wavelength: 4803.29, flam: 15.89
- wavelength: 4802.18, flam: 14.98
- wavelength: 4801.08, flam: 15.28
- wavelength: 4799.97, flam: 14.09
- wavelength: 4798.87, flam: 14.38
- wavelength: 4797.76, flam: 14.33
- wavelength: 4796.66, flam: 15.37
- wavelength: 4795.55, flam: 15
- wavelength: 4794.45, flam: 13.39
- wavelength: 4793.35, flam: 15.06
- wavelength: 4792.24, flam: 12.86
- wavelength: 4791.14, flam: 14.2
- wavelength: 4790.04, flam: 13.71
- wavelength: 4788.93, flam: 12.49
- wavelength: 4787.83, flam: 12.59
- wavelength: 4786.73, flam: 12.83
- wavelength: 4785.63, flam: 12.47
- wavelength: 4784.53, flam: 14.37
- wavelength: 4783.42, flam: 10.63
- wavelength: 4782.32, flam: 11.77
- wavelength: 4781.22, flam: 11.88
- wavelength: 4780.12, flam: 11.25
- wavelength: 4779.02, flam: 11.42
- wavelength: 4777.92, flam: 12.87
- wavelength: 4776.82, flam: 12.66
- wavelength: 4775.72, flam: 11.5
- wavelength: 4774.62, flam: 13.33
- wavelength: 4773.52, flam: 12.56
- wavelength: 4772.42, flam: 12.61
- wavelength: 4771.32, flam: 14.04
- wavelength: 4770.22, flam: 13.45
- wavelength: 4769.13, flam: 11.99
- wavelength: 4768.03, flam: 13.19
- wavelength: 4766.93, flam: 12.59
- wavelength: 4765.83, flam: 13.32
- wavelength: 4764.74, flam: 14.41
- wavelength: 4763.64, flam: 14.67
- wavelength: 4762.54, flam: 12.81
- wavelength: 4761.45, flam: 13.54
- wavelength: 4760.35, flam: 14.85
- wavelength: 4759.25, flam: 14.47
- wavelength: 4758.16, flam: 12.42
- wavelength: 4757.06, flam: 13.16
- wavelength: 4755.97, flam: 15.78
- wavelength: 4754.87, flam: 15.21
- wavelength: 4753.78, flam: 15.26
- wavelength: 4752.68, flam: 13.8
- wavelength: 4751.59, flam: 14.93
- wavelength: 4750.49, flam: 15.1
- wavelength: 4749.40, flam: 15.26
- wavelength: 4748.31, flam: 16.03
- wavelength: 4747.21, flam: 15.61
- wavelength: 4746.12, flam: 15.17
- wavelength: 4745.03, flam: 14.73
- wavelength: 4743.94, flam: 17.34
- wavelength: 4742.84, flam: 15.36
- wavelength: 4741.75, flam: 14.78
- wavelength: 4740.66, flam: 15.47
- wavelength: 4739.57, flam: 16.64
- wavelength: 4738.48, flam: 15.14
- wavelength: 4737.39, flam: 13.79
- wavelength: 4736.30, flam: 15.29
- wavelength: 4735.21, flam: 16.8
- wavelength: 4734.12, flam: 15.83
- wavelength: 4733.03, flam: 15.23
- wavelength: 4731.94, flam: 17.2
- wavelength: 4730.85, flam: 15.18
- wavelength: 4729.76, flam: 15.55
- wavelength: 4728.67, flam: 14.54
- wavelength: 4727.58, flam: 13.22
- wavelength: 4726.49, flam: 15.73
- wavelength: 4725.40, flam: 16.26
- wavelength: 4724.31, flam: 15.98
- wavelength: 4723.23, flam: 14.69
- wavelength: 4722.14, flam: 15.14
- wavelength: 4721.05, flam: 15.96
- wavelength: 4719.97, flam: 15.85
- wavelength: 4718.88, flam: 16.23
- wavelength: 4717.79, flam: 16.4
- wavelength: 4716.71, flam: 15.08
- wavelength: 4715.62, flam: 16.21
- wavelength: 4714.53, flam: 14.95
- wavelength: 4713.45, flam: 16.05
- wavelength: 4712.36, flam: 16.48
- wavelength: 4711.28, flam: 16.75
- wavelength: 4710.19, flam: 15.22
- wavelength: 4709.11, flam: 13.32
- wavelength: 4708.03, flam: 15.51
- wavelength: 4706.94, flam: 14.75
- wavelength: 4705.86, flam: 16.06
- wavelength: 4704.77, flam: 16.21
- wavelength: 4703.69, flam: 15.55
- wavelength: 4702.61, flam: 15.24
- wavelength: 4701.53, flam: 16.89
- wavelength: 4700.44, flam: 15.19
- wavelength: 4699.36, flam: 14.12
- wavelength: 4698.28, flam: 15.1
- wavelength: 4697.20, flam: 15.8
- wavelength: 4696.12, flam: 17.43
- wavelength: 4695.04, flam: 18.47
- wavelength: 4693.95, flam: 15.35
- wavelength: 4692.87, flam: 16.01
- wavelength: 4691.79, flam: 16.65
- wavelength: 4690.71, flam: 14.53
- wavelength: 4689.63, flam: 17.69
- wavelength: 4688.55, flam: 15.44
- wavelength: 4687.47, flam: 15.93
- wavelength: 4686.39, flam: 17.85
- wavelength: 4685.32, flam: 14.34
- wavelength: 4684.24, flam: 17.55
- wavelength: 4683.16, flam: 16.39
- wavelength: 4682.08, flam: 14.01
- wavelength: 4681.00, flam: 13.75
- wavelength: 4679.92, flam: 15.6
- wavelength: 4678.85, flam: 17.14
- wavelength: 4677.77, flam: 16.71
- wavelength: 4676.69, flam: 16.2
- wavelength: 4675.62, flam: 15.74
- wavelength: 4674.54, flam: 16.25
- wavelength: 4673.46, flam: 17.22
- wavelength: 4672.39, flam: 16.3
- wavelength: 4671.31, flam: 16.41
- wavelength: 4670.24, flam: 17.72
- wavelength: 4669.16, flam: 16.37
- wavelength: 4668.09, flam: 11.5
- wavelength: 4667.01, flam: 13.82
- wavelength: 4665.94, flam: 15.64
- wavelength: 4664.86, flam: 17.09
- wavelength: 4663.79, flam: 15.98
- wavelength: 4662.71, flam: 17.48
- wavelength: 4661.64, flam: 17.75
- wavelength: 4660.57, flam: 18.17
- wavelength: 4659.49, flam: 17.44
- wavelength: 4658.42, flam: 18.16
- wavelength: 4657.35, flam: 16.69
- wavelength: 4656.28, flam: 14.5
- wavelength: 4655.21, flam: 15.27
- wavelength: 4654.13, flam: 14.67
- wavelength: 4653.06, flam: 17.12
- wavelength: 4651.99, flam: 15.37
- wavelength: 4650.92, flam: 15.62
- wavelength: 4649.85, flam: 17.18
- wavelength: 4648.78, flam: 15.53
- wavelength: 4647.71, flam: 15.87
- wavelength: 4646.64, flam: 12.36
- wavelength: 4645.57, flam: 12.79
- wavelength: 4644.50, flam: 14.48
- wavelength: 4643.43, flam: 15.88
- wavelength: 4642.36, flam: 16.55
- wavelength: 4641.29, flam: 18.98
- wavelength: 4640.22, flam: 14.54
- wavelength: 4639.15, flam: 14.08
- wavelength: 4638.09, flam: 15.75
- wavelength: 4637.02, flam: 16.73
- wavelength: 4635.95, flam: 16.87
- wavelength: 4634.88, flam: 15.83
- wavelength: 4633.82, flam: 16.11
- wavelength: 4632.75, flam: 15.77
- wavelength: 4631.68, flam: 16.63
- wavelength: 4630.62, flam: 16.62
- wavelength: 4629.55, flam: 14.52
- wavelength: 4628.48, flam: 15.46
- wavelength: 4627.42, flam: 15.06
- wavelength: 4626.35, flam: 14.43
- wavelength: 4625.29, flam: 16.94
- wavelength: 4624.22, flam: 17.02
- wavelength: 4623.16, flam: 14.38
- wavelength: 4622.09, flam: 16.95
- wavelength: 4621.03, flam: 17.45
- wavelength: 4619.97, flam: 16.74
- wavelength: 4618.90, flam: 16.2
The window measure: 0.91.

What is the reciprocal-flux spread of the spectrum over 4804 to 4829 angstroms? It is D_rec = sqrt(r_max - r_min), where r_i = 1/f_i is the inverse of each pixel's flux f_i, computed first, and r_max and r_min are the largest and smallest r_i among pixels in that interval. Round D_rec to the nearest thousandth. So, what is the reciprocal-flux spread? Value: 0.121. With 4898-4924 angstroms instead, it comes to 0.176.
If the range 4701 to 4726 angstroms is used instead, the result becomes 0.126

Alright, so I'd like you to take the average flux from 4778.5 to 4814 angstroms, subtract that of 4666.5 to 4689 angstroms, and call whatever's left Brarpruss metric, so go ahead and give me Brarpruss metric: -1.9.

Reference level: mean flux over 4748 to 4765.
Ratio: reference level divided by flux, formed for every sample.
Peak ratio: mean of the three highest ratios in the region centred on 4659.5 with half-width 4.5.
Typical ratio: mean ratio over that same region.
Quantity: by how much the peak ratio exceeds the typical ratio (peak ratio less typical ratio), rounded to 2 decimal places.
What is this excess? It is 0.09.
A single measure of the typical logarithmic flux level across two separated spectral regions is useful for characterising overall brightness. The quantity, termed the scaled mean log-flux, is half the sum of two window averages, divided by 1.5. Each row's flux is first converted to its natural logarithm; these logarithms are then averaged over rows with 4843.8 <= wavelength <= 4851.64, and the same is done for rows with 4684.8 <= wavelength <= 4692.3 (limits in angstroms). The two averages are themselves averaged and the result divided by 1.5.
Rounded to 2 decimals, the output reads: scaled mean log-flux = 1.84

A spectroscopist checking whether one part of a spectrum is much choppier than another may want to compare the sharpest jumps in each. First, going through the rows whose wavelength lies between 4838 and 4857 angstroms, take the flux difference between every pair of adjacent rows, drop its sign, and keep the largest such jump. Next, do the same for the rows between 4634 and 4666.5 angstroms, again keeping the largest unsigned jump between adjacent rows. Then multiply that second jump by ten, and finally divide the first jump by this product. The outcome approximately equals 0.057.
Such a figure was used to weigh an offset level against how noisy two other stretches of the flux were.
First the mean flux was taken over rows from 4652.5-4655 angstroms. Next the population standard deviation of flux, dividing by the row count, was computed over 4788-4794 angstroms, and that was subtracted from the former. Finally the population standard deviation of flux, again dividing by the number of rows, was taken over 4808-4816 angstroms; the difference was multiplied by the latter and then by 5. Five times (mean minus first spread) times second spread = 39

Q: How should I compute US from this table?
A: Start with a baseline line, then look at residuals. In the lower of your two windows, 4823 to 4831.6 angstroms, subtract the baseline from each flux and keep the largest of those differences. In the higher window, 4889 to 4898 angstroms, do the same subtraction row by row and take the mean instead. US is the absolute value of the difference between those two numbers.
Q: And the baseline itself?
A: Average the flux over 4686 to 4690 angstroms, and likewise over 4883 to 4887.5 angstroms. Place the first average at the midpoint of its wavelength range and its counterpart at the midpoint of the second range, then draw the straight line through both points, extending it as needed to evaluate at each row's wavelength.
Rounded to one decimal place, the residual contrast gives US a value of 1.9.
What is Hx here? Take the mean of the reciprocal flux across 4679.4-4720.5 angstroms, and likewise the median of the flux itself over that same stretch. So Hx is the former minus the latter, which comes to -15.8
